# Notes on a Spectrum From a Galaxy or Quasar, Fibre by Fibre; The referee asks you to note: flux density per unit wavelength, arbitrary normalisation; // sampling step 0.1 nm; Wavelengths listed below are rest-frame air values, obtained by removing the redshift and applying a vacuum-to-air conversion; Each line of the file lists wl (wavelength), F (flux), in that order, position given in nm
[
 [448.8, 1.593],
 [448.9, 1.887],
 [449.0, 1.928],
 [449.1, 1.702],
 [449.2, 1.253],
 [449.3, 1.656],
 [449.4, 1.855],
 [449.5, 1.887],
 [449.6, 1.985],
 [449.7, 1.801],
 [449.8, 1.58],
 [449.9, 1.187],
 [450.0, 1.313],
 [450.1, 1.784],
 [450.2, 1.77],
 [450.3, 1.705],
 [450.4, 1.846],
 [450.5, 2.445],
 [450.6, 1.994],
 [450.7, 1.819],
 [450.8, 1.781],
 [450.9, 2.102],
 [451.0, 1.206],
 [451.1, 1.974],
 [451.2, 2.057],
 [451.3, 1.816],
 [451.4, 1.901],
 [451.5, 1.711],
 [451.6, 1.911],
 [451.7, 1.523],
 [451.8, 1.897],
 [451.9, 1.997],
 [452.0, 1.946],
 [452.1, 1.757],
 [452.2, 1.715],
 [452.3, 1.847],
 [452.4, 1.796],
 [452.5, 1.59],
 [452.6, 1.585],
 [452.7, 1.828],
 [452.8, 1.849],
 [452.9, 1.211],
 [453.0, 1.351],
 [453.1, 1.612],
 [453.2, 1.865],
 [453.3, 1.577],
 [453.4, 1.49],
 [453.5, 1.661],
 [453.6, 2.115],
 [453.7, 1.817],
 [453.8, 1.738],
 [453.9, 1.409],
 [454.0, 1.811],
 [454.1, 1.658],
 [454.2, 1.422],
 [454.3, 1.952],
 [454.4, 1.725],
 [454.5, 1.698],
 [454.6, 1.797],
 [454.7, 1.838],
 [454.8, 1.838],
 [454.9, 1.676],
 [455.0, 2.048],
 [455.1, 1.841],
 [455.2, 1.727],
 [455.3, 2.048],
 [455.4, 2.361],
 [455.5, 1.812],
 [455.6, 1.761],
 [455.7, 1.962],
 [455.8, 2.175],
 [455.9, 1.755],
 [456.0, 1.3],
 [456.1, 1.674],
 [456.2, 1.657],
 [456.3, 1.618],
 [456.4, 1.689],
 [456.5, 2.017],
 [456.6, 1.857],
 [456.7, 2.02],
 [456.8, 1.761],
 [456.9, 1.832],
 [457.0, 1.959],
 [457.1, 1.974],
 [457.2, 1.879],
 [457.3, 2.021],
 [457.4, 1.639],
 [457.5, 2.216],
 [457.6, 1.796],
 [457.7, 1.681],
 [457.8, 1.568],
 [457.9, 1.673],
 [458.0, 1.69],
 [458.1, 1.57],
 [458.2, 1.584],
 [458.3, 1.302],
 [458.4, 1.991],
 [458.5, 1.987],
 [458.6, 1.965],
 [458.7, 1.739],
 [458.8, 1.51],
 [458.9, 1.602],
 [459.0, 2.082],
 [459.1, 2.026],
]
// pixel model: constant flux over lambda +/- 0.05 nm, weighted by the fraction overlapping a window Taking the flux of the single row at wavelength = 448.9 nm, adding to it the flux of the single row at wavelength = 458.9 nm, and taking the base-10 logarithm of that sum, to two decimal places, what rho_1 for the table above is 0.54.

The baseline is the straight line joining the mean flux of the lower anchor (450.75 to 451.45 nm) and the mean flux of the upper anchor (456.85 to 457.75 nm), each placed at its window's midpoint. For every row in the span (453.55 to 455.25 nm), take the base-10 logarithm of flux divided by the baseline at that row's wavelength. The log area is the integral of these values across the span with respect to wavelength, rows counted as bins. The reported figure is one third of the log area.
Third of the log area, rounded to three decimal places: -0.014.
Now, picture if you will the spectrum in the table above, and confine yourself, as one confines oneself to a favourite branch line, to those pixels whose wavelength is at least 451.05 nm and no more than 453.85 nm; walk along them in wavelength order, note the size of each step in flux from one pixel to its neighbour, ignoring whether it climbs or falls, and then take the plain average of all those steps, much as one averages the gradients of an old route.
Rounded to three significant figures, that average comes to 0.195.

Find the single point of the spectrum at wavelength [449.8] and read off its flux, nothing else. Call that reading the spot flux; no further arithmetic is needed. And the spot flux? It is 1.58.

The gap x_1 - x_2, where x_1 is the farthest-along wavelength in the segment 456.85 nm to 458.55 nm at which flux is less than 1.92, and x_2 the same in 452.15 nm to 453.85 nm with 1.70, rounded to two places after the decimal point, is 4.80 nm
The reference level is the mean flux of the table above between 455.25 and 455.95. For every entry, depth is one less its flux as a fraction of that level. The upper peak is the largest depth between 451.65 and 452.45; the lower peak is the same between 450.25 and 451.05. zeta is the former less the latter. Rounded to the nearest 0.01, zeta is -0.16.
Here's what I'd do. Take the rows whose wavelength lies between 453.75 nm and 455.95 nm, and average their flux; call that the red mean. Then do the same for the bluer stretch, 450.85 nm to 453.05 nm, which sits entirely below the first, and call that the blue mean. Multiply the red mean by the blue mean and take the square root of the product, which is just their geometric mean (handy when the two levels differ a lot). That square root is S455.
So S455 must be 1.79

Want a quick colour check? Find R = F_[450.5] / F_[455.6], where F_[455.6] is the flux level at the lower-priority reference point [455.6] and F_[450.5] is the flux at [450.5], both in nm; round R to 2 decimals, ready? 1.39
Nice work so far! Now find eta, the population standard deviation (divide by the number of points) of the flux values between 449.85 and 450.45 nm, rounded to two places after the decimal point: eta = 0.25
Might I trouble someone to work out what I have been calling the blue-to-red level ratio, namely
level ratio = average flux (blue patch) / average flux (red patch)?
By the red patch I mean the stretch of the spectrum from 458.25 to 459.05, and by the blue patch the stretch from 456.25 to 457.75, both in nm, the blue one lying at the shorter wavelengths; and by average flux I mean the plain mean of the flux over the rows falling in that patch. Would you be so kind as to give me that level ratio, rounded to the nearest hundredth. 1.05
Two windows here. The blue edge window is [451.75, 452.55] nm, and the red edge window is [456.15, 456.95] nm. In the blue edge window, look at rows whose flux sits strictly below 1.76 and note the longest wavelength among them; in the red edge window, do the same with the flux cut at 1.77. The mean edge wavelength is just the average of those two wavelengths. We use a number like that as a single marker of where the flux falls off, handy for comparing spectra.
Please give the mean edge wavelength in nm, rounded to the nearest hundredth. 454.65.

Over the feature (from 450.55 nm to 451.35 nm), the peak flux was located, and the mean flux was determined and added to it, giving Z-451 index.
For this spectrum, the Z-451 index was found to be 3.95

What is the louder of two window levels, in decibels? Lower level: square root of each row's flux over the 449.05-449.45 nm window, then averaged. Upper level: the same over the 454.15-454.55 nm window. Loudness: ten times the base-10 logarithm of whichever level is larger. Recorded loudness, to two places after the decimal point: 1.14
